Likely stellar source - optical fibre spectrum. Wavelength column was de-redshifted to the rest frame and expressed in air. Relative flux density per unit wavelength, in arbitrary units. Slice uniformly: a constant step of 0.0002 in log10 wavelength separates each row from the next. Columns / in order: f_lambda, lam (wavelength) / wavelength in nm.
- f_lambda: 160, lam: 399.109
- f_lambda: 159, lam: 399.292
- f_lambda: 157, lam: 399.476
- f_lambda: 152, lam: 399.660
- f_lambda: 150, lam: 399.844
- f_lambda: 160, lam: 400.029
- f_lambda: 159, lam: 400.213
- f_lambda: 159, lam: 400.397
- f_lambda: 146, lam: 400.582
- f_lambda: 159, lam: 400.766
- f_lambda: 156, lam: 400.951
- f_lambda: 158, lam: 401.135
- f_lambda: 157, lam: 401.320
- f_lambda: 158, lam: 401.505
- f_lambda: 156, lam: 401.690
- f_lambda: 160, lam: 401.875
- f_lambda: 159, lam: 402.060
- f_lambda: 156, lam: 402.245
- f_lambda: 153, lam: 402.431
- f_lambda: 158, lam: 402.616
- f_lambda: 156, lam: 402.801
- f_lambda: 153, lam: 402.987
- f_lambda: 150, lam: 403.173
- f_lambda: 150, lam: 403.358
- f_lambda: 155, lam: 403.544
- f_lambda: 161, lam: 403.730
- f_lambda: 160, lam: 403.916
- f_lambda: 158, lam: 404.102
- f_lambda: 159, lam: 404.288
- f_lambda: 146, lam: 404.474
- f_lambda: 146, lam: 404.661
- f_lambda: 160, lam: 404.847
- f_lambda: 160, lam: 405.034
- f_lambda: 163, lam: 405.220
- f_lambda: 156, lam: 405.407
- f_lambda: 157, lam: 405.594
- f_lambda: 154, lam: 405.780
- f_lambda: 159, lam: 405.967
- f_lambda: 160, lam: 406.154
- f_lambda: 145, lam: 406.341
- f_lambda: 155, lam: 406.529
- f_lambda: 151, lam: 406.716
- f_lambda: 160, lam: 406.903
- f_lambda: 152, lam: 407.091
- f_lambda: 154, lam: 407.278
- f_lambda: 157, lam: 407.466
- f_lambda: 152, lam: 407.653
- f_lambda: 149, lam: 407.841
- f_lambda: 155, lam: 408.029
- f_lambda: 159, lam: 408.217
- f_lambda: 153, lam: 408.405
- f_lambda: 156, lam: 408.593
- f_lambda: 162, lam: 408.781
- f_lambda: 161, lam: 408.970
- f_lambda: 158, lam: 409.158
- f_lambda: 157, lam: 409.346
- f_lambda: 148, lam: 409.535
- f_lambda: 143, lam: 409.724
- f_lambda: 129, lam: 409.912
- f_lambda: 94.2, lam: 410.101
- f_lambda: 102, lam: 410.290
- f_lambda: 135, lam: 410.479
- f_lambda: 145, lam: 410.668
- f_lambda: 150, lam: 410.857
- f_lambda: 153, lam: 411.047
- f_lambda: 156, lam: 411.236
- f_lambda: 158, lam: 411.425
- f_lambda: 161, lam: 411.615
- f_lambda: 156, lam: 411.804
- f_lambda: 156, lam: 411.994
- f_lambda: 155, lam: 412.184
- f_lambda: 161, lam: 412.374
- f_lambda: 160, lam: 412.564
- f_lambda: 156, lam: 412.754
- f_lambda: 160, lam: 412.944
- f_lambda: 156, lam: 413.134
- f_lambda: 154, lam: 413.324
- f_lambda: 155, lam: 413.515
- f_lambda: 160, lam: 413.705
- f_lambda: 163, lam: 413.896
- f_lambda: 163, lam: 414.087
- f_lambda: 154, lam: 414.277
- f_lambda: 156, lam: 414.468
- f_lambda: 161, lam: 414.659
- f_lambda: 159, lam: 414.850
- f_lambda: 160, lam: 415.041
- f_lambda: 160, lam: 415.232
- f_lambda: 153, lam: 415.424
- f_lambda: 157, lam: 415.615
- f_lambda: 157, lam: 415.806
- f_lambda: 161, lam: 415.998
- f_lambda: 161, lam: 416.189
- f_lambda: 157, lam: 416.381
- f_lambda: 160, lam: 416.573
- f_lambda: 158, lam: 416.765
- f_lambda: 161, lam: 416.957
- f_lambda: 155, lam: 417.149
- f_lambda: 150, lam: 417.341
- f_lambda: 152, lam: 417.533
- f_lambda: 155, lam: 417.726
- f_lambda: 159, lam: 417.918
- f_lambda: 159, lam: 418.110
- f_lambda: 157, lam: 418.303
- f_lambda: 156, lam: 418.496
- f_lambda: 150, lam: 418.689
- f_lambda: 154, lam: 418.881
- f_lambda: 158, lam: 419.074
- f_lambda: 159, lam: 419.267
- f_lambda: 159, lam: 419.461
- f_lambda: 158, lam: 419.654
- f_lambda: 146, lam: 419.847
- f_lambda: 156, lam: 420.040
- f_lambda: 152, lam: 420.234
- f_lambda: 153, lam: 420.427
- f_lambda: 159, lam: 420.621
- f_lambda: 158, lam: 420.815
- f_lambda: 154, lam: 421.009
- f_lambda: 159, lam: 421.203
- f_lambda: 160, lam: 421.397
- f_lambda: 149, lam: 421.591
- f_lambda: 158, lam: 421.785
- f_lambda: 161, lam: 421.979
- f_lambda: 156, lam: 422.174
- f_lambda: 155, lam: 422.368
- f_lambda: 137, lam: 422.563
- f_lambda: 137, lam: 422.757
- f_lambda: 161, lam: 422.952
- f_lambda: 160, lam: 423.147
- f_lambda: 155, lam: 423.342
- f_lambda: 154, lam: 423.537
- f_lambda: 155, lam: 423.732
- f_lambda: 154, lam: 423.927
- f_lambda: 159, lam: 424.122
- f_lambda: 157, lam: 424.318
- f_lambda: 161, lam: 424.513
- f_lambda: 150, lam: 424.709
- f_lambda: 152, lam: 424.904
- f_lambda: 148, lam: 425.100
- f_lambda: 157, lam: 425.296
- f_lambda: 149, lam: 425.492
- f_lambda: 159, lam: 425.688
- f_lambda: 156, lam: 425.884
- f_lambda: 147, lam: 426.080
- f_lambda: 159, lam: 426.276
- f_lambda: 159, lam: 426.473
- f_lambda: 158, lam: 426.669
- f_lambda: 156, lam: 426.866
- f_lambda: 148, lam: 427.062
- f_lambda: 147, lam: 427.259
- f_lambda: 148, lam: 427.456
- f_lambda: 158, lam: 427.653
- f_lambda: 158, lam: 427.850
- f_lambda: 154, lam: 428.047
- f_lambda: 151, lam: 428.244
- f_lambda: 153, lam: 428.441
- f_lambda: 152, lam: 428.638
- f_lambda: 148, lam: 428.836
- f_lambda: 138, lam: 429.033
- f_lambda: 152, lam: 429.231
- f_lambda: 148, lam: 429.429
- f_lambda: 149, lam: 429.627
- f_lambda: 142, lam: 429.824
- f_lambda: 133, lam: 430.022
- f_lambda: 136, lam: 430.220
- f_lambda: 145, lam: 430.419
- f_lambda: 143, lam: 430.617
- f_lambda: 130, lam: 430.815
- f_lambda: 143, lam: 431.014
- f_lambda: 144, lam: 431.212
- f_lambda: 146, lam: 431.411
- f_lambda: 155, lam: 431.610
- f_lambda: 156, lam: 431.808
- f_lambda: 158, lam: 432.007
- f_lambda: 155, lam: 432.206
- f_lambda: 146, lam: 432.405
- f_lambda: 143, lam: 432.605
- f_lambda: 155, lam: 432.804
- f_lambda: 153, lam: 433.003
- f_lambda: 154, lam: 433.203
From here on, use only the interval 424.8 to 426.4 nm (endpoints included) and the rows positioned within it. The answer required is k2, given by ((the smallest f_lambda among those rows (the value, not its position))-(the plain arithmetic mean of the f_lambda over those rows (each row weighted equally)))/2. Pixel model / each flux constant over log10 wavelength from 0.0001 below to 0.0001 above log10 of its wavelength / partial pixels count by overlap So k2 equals -3.2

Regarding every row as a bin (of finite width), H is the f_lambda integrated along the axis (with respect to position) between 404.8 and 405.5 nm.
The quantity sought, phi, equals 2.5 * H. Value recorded 279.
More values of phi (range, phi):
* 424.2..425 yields 310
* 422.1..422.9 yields 294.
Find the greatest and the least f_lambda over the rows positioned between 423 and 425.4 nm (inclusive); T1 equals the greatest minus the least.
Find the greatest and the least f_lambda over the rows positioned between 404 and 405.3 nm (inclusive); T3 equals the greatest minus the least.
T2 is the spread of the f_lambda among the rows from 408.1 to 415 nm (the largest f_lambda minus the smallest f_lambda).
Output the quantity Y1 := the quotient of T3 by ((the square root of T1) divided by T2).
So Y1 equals 324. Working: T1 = 13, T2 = 69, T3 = 17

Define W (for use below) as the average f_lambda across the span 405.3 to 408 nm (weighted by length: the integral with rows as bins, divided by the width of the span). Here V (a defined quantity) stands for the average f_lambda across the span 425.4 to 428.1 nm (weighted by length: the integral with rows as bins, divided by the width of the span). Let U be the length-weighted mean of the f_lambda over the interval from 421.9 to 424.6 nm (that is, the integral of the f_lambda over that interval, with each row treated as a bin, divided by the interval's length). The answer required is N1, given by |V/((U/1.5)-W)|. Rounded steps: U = 154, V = 154.0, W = 154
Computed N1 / 2.99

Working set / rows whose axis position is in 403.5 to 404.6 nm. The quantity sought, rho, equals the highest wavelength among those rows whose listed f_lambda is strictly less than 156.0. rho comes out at 404.474 nm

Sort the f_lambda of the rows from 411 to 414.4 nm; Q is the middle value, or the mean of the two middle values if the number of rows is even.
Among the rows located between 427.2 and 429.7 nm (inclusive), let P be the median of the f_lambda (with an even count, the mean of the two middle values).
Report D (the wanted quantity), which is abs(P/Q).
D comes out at 0.97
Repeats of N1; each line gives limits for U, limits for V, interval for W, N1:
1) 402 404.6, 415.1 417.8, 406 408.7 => 3.08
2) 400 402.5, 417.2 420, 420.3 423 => 3.14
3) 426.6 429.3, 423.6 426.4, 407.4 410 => 2.98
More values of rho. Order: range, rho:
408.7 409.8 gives 409.724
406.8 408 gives 407.841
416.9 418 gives 417.726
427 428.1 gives 428.047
